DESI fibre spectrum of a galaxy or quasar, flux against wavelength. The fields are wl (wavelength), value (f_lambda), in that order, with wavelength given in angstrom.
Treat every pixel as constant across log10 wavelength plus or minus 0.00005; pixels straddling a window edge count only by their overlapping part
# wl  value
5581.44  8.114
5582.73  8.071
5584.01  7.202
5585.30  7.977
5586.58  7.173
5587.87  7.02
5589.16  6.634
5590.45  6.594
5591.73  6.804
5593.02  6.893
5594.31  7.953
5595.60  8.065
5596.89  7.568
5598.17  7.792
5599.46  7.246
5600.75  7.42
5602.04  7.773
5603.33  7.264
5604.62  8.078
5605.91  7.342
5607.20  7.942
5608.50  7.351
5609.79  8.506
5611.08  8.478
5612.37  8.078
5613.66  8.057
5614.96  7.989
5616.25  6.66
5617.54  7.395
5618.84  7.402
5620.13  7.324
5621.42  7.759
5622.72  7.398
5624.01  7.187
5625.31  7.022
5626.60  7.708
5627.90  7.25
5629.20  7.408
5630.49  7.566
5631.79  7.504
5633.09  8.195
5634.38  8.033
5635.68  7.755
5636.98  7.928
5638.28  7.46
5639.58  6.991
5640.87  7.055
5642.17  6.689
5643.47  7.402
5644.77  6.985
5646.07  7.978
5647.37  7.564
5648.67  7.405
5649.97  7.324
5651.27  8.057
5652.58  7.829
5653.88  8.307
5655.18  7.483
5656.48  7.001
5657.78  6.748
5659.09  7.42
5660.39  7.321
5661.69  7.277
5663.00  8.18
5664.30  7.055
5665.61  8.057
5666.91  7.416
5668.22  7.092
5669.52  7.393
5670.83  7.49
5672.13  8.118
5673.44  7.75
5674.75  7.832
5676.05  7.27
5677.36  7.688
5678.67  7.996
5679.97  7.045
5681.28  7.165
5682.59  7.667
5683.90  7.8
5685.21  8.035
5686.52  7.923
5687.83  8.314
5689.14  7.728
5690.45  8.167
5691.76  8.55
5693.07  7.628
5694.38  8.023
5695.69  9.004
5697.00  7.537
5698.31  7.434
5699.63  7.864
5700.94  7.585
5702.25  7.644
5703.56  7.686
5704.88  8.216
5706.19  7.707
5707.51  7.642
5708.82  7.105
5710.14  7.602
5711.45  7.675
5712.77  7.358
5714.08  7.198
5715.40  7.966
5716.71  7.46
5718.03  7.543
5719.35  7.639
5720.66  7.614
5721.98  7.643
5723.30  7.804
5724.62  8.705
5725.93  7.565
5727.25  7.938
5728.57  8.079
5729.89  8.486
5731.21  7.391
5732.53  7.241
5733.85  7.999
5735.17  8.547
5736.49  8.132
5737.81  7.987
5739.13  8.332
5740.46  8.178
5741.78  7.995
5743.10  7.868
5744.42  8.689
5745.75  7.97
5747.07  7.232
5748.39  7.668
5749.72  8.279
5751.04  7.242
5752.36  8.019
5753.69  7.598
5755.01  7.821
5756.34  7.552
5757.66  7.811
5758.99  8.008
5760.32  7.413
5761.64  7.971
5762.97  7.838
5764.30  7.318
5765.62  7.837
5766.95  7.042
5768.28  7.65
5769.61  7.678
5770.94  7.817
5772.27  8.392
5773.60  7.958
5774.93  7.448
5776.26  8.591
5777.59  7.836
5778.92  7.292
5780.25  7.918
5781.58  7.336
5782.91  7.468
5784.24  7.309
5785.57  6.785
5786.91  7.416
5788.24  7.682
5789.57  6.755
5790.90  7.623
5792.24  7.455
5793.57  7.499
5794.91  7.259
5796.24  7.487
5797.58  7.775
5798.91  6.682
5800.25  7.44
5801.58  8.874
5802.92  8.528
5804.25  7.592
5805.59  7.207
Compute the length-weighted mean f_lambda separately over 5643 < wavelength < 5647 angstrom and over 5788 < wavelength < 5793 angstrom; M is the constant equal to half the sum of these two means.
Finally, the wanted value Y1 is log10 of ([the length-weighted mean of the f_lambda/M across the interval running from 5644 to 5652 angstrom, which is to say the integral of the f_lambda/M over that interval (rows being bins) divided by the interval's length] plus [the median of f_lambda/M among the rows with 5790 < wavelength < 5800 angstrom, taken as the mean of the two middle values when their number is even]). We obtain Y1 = 0.307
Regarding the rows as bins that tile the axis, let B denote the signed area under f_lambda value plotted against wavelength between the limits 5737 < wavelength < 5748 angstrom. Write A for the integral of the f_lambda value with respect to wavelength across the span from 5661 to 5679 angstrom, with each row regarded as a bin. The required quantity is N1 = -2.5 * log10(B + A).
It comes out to -5.88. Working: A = 137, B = 88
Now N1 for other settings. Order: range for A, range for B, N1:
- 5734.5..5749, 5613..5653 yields -6.55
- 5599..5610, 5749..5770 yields -5.97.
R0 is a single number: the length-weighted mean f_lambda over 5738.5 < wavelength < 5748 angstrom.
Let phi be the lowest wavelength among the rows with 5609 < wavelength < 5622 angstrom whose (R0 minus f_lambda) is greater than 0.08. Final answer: 5616.25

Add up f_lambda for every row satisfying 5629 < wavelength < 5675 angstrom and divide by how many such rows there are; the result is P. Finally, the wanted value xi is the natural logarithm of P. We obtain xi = 2.02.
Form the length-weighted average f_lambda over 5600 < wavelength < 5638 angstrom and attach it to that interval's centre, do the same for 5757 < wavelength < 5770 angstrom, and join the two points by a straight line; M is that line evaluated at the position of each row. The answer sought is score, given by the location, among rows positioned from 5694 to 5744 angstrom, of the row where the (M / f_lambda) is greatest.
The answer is 5708.82 angstrom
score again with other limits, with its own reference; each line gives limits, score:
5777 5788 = 5785.57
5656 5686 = 5657.78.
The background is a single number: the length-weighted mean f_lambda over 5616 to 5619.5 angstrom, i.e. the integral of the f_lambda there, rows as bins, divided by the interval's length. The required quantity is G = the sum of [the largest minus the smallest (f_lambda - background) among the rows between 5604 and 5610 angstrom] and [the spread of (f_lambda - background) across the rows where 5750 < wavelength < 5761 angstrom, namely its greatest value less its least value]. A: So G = 1.9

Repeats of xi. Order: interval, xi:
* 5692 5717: 2.04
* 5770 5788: 2.04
